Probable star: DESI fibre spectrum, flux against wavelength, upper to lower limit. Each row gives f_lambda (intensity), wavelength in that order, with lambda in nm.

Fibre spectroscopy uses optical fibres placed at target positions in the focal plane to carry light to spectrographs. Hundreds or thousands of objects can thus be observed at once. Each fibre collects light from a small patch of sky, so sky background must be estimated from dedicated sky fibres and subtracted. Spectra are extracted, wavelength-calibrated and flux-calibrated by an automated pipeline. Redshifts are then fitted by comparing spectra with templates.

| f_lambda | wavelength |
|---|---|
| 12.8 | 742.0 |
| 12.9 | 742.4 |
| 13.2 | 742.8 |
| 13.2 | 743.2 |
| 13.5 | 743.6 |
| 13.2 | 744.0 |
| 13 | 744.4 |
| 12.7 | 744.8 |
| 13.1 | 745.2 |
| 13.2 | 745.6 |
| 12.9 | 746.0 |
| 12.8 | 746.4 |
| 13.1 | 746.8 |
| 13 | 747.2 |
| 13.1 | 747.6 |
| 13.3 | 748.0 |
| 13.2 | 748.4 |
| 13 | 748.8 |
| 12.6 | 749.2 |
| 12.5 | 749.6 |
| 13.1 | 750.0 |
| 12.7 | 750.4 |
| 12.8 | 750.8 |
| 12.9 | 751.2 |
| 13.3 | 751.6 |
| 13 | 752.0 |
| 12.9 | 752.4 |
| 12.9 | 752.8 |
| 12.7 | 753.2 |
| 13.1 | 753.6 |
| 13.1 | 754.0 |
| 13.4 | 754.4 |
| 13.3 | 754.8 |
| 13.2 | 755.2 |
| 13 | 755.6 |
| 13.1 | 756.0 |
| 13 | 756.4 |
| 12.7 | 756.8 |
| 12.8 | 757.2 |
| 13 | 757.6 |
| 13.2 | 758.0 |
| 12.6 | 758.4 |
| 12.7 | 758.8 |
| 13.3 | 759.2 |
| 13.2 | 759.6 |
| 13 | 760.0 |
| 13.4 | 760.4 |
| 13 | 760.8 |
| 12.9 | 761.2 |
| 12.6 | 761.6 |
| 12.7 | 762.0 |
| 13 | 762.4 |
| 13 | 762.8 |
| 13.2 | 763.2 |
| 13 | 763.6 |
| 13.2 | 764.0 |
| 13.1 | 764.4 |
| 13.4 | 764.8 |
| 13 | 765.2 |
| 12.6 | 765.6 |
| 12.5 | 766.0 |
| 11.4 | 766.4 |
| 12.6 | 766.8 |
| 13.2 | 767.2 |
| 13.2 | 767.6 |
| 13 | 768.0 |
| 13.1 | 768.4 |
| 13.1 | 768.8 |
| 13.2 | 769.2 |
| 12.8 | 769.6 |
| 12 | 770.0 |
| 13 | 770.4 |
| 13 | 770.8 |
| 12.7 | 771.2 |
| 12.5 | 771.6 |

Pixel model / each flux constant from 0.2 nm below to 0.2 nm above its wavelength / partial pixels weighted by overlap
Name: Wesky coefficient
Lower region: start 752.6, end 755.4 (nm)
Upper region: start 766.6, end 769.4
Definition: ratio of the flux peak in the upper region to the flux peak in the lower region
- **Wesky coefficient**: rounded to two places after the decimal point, 0.99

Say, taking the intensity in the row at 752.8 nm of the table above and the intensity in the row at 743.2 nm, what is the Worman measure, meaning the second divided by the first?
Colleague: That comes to 1.02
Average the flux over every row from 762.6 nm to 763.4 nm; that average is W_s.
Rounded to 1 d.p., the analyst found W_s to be 13.1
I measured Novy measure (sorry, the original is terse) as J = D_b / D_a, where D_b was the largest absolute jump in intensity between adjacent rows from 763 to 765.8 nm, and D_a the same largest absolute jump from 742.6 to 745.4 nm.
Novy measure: 1.00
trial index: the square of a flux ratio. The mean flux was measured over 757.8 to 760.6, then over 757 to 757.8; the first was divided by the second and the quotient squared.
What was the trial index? 1.02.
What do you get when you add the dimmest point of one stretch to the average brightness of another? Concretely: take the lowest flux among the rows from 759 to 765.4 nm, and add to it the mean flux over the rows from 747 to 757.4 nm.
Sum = 25.59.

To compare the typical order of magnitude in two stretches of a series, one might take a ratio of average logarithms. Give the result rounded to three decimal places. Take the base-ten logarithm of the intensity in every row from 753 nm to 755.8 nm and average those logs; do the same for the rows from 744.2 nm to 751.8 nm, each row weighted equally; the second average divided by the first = 0.995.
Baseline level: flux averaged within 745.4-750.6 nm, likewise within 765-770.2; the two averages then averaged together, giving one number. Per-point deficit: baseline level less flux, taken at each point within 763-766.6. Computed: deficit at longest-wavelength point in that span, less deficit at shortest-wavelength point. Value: 1.8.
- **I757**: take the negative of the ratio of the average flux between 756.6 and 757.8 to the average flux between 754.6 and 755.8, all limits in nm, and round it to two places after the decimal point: -0.97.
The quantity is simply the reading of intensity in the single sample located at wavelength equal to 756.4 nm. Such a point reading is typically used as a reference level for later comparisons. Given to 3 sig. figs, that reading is 13.0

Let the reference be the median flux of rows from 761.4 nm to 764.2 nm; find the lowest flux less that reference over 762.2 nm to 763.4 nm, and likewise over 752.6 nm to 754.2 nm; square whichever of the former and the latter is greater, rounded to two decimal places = 0.00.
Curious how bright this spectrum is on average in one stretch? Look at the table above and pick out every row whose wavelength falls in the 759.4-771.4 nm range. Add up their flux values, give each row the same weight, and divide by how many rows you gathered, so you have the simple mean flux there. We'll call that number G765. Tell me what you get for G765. 12.9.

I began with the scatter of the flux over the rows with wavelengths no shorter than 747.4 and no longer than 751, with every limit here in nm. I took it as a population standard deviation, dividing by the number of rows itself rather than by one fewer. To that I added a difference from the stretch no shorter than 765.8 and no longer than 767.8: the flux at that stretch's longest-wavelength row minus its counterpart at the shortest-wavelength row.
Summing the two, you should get 1.0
